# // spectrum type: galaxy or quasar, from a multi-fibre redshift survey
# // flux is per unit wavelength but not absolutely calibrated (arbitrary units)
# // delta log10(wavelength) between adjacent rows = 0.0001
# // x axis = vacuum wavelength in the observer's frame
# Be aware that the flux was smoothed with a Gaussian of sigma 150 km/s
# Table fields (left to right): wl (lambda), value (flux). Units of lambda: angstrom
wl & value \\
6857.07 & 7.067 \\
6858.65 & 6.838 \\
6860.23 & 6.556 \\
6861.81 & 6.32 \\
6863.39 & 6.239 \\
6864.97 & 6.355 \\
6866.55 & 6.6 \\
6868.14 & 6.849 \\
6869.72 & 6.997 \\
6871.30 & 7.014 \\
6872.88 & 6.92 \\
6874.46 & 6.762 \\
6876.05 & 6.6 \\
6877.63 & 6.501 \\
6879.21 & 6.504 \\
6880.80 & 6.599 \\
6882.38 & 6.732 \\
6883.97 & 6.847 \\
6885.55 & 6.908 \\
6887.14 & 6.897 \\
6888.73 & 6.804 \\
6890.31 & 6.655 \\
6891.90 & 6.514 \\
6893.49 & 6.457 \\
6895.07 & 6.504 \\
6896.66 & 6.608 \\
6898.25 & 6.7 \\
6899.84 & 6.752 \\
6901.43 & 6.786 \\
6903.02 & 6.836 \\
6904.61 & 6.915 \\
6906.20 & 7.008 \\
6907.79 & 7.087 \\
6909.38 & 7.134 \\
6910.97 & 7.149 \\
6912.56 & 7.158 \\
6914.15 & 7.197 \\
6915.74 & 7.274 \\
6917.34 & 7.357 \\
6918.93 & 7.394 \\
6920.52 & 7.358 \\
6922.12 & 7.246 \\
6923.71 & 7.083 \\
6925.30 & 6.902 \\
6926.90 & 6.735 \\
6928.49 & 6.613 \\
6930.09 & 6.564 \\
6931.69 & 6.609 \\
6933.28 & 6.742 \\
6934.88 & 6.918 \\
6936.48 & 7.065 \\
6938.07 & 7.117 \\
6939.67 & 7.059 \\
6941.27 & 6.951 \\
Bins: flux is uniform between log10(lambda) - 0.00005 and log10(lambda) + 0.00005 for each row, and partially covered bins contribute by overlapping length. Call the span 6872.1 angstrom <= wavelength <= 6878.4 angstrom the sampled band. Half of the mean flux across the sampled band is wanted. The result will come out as 3.35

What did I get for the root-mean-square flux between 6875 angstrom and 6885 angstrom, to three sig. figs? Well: 6.63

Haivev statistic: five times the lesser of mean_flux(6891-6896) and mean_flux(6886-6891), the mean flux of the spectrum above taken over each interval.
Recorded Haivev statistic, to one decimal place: 32.5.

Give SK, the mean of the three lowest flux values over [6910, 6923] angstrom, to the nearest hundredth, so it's 7.17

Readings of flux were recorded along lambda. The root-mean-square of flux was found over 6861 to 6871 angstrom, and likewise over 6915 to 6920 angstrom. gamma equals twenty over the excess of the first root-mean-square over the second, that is -26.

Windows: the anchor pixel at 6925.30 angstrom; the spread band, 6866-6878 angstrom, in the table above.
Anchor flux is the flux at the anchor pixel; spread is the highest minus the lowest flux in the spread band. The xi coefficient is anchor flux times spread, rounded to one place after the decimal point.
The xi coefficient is 3.5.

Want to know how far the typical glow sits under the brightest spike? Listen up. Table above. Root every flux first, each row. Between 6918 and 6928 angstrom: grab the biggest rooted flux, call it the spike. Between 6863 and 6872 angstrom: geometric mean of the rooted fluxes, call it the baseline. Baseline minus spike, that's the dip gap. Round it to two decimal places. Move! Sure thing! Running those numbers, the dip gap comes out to -0.14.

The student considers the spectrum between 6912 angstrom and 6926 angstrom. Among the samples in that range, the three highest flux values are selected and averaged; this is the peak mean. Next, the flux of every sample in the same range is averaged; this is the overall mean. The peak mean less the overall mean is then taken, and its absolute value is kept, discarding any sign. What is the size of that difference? 0.15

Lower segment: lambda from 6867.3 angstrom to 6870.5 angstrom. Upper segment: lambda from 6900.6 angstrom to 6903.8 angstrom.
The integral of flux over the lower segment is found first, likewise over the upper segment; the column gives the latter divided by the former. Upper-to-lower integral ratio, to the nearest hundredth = 0.99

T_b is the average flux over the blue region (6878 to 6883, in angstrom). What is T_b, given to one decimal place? 6.6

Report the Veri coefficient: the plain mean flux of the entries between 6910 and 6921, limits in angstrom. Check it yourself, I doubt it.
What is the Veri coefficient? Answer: 7.3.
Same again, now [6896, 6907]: 6.8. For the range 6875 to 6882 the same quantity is 6.6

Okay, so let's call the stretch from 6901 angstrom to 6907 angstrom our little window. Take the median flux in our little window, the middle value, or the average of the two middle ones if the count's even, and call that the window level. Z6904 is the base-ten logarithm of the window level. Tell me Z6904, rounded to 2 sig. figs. 0.84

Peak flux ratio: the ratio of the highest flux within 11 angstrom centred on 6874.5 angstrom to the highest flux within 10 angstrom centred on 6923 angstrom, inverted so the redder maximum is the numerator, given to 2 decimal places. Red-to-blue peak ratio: 1.05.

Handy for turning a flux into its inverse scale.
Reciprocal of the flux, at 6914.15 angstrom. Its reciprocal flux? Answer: 0.139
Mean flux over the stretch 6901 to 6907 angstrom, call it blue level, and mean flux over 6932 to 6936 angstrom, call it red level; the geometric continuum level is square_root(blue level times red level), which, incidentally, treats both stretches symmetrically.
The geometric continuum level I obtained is 6.86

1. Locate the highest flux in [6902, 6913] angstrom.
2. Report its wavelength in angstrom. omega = 6912.56 angstrom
